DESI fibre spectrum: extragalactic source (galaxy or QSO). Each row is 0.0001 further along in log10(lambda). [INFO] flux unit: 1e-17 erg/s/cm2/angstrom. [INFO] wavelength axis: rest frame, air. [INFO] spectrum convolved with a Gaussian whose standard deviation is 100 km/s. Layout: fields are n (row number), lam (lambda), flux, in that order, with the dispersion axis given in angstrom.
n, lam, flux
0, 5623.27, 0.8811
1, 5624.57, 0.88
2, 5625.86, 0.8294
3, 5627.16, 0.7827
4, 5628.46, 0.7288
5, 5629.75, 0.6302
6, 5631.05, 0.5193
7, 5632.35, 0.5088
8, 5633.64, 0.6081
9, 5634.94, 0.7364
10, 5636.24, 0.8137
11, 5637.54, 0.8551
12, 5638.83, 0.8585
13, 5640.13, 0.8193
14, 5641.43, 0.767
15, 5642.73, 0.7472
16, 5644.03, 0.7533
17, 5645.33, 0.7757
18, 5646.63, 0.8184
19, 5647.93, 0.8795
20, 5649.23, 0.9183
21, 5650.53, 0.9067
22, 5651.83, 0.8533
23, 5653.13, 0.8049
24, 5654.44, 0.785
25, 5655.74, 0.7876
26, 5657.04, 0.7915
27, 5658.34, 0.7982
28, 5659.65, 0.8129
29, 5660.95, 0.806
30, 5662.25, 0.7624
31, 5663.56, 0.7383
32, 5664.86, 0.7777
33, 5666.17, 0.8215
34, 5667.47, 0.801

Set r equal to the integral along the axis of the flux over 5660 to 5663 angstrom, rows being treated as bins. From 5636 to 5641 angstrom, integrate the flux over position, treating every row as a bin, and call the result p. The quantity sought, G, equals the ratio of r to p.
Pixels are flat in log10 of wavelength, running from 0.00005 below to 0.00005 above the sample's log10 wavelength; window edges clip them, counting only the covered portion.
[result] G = 0.56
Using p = 4.2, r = 2.4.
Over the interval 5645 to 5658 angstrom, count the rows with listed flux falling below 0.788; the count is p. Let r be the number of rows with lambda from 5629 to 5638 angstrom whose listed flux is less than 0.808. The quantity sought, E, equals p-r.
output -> -2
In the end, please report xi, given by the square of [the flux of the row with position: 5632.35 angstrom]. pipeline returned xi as 0.26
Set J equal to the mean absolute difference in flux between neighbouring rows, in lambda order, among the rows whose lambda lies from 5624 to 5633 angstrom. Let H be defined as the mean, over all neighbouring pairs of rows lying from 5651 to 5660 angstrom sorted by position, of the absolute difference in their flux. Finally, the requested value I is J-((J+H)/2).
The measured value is 0.02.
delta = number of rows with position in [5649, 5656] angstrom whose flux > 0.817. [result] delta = 3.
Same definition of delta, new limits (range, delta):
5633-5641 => 3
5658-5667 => 1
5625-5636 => 1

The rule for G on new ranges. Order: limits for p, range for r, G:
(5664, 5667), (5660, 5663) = 0.99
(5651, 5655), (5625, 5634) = 1.83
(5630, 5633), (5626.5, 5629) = 1.19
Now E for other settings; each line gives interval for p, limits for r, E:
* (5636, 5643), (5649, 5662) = -4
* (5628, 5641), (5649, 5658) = 2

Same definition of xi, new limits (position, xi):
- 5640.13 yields 0.67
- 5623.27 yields 0.78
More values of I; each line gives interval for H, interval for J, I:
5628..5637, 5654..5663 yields -0.04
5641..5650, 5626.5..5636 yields 0.03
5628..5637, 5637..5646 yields -0.03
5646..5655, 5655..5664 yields -0.01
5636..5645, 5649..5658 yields 0.00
